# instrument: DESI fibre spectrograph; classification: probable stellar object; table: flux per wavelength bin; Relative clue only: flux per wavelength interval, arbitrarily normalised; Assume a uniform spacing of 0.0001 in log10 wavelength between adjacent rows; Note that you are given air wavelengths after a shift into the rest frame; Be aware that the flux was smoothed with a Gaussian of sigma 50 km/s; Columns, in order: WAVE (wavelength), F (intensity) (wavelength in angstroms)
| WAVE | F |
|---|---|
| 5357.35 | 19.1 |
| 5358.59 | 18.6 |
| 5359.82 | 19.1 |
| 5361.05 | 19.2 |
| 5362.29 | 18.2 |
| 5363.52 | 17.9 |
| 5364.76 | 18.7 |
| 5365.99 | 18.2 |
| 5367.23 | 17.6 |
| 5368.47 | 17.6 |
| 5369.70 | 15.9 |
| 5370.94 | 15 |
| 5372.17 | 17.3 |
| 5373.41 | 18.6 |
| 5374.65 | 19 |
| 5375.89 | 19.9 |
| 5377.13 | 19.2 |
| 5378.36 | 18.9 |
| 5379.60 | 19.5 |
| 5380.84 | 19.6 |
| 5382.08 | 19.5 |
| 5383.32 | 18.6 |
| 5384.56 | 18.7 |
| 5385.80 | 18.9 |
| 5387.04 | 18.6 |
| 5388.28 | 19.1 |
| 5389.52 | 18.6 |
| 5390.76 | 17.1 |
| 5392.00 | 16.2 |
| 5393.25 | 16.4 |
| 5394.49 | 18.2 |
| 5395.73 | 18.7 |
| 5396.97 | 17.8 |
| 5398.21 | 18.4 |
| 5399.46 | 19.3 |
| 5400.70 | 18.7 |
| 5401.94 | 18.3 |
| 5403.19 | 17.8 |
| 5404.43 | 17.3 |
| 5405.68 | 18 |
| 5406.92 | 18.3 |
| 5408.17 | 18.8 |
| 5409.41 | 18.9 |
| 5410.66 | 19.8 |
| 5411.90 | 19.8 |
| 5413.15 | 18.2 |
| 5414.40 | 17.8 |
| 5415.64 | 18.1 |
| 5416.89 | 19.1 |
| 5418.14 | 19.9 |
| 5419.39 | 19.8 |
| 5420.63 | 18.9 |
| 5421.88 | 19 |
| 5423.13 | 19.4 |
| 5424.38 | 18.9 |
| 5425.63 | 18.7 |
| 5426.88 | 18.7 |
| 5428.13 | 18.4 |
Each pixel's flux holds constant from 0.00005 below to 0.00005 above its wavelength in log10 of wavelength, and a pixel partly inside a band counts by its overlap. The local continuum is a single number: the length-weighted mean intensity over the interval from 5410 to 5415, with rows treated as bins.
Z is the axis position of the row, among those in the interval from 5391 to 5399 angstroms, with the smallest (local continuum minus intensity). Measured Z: 5395.73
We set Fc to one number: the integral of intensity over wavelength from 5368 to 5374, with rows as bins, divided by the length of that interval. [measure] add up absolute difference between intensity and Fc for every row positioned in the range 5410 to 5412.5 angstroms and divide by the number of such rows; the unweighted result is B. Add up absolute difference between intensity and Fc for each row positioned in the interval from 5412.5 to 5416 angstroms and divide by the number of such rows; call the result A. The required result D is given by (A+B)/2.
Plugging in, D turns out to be 2.04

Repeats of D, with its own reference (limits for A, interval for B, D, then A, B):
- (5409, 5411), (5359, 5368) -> 2.01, 2.48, 1.54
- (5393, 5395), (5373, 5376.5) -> 1.60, 0.90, 2.29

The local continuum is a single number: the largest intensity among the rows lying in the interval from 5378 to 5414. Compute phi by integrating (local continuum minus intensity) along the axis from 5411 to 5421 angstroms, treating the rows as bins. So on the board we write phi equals 8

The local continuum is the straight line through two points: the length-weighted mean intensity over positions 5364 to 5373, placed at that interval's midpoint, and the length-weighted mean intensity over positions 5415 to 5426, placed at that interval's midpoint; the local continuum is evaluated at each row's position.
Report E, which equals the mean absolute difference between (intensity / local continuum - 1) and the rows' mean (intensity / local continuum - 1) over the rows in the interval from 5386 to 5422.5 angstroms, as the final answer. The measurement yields 0.036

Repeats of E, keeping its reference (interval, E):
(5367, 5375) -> 0.060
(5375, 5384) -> 0.020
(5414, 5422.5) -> 0.030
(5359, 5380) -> 0.053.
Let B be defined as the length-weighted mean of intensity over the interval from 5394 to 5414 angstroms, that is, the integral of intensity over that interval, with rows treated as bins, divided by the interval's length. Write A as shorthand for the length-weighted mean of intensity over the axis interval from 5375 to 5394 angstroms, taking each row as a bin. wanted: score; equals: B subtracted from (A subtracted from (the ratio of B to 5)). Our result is -33.4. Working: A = 18.6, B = 18.5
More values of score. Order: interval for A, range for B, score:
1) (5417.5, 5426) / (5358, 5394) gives -33.9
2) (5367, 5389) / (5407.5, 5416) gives -33.5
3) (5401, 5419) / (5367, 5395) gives -33.1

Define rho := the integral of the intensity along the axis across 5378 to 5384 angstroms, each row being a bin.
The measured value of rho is 115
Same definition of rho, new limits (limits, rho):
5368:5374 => 101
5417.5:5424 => 126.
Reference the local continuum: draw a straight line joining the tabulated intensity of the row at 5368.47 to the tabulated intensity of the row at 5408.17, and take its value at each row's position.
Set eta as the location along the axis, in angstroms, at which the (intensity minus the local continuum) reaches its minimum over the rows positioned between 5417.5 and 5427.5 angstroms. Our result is 5426.88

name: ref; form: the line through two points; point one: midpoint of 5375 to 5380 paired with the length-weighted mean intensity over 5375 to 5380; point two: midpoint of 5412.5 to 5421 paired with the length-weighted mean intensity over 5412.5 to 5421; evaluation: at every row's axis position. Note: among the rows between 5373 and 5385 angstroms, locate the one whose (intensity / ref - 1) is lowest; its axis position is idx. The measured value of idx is 5373.41 angstroms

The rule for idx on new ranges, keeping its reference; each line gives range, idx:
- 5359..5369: 5367.23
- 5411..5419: 5414.40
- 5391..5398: 5392.00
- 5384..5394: 5392.00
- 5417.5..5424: 5420.63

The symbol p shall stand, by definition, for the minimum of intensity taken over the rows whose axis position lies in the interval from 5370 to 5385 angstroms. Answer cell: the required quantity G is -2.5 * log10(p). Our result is -2.94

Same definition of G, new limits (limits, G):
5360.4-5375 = -2.94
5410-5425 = -3.13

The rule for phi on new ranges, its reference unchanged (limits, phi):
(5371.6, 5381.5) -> 8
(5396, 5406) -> 16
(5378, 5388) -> 8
